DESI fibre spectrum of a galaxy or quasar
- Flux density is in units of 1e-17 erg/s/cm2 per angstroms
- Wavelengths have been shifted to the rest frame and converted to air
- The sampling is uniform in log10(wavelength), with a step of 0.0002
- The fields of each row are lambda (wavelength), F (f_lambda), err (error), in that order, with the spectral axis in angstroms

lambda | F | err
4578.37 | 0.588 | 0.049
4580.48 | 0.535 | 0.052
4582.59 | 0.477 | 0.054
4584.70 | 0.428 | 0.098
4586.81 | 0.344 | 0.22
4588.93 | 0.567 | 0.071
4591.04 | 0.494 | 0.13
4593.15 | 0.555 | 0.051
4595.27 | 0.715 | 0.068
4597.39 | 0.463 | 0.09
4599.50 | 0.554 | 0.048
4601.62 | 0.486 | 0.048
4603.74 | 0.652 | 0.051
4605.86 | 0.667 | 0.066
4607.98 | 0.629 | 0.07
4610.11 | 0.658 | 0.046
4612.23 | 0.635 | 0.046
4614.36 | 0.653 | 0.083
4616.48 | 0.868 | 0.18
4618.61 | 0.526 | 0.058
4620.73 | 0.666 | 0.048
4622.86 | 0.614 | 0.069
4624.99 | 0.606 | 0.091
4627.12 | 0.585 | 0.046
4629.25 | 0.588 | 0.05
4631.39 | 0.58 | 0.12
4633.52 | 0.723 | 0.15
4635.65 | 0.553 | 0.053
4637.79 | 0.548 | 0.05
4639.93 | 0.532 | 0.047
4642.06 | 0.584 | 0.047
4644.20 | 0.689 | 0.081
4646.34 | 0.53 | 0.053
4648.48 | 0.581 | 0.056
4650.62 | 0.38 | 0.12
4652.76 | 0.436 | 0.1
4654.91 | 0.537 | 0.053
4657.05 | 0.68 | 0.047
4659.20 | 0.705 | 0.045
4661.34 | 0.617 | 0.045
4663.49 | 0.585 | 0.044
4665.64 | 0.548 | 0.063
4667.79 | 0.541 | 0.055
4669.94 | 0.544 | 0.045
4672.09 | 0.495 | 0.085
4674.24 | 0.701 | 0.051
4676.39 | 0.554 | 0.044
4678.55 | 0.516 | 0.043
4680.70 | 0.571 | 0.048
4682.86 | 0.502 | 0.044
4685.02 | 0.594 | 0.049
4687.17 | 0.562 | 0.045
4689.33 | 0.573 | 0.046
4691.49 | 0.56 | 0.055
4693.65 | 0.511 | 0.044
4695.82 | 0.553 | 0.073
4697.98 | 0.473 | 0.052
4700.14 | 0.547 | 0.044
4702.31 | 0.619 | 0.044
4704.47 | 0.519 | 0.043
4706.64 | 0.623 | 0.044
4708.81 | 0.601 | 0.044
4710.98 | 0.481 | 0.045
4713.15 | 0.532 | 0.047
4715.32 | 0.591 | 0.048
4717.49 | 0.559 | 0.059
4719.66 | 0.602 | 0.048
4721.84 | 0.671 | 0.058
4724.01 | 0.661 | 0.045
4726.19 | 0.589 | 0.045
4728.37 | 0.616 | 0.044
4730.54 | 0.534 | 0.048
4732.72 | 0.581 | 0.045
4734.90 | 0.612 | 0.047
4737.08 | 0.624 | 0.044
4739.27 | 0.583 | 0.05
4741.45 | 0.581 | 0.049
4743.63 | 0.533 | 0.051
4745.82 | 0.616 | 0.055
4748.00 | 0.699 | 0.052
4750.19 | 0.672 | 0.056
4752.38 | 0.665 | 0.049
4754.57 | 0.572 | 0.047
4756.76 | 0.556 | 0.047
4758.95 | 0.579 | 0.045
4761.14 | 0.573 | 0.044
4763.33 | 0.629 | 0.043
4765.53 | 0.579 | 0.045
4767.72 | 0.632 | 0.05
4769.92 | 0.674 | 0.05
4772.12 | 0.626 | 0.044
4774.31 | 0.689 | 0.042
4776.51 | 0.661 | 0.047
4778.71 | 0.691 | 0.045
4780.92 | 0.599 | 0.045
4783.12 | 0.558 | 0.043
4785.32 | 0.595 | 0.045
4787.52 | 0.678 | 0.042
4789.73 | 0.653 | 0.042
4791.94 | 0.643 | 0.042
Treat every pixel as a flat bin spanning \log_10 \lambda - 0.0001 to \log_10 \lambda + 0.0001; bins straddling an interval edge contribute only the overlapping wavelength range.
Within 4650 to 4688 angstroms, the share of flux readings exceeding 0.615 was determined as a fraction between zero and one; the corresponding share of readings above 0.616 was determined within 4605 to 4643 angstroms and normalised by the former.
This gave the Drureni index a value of 2.0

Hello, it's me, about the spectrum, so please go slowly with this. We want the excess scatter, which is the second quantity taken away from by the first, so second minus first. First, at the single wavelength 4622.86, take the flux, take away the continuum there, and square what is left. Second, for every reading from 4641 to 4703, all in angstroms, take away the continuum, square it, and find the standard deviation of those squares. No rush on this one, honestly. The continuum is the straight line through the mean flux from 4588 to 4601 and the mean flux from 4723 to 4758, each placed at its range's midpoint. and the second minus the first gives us 0.006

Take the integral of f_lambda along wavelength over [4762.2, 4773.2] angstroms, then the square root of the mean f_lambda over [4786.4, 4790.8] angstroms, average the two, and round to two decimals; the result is 3.86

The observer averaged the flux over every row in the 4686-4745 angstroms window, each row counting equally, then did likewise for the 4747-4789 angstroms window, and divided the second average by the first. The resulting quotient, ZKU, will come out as 1.09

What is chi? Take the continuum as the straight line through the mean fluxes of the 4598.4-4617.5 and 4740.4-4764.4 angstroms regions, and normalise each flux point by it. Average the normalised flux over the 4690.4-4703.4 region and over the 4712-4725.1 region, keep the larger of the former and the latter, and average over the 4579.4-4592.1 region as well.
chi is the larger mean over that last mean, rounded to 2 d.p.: 1.34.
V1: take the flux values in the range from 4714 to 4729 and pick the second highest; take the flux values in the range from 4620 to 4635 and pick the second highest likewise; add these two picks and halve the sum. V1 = 0.66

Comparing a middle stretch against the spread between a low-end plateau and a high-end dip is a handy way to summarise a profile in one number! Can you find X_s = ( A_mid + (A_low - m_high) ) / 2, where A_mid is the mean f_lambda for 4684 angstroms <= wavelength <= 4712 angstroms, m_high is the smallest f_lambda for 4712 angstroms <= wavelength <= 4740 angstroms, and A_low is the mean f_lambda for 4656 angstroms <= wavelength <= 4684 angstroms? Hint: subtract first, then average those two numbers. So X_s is 0.30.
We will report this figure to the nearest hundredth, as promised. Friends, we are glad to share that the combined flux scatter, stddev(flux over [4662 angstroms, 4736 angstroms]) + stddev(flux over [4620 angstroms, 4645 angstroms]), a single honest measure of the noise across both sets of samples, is 0.11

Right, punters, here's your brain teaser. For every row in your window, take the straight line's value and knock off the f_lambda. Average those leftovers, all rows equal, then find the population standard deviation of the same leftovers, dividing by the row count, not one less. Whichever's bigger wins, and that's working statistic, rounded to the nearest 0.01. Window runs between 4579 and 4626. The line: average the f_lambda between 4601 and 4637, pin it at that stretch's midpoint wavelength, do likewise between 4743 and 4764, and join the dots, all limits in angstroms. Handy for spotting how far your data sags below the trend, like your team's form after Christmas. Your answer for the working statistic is 0.11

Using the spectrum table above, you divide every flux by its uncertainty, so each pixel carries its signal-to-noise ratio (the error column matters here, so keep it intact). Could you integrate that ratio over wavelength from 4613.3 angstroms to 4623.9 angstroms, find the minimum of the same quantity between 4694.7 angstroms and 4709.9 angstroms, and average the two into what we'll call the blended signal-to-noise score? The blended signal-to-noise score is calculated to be 51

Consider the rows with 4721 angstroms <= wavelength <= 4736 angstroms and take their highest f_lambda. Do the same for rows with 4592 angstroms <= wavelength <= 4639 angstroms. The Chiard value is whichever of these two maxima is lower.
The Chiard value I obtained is 0.671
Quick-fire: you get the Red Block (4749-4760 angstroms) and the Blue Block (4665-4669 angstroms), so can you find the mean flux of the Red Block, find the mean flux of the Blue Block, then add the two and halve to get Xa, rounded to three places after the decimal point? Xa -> 0.577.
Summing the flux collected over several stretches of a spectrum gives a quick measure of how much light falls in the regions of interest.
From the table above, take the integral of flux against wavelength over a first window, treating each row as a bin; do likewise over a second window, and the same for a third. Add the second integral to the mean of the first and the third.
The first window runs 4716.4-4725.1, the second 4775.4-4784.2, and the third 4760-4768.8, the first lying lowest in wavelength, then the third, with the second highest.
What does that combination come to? 10.9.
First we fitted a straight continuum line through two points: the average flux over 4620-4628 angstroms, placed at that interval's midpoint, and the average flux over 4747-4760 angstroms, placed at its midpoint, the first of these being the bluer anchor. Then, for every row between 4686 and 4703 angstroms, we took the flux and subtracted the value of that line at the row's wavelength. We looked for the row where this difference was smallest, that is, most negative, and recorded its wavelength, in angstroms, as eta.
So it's 4697.98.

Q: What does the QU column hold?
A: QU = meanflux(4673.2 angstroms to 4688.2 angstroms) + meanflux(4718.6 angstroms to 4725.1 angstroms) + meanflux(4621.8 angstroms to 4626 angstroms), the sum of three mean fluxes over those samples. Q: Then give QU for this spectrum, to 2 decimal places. 1.83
